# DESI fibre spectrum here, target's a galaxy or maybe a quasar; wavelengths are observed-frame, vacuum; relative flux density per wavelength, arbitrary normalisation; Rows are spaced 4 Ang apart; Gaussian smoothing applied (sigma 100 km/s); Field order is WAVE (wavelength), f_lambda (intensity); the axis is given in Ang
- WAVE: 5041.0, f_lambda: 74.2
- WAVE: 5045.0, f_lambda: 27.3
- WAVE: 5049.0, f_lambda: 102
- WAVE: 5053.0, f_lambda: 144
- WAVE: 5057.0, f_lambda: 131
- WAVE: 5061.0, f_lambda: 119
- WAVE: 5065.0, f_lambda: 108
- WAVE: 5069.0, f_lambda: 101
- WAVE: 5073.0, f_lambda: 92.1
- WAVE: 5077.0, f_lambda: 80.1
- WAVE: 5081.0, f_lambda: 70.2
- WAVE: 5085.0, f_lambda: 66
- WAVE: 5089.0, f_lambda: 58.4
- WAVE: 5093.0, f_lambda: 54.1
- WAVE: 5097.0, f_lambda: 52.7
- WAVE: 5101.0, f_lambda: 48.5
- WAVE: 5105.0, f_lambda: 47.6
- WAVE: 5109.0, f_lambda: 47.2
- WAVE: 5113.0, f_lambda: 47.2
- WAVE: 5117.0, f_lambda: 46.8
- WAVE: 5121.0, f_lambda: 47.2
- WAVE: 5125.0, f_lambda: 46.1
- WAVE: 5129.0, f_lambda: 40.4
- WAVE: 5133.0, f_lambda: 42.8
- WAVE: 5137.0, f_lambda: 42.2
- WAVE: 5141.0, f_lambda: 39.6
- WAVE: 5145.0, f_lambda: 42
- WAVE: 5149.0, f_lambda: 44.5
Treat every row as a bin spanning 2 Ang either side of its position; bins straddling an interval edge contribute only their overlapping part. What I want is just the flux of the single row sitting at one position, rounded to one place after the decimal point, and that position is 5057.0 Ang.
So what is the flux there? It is 131.0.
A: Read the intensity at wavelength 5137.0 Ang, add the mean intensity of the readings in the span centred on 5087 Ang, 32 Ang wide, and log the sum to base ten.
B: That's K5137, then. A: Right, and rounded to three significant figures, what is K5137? 2.03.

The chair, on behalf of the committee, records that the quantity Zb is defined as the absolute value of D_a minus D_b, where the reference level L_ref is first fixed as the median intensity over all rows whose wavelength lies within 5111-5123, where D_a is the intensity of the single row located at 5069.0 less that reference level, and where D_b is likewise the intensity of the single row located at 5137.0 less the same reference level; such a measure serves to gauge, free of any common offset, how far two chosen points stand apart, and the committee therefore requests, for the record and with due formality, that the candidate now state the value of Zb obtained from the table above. 59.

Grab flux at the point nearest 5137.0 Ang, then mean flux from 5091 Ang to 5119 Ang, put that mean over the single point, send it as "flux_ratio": 1.2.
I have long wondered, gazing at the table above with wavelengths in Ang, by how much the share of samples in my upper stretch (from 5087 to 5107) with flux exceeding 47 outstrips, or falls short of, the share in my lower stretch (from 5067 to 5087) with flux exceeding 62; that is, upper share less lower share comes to 0.0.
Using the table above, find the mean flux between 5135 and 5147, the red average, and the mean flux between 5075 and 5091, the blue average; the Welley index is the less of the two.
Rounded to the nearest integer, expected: 41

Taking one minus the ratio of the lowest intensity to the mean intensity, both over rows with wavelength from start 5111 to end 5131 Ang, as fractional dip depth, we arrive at 0.11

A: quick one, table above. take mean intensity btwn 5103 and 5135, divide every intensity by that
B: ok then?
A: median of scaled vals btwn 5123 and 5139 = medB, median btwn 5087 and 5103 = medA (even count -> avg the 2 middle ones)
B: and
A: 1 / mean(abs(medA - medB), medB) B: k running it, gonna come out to 1.7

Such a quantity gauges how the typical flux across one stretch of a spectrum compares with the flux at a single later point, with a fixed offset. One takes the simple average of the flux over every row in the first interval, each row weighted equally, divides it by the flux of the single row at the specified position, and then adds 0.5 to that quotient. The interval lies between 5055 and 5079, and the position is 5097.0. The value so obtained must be 2.50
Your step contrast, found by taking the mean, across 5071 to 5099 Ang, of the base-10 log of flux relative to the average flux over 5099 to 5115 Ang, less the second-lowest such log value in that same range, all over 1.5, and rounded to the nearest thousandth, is 0.059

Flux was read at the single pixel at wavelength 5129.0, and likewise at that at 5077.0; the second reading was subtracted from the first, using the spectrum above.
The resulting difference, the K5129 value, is -40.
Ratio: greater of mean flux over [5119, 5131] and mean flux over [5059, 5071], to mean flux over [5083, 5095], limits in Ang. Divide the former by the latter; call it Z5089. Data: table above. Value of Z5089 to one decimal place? 1.8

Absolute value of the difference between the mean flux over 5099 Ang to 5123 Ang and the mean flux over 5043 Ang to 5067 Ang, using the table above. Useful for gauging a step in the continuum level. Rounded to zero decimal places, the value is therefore 58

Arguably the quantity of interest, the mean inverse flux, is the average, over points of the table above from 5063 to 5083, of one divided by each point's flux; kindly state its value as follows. 0.0113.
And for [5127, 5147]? 0.0242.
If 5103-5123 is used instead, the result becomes 0.0212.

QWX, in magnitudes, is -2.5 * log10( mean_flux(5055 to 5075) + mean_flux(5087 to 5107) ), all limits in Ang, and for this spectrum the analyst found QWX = -5.5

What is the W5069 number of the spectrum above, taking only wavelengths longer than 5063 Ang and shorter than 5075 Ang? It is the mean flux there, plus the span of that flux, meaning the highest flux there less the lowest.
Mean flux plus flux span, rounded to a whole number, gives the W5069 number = 116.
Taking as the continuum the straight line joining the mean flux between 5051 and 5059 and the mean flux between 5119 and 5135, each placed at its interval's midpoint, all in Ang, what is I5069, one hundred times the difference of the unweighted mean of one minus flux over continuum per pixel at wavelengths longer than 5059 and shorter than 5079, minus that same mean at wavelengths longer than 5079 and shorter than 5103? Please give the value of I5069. -19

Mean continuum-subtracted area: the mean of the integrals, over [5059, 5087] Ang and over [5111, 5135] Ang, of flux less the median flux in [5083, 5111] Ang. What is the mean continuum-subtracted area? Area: 444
